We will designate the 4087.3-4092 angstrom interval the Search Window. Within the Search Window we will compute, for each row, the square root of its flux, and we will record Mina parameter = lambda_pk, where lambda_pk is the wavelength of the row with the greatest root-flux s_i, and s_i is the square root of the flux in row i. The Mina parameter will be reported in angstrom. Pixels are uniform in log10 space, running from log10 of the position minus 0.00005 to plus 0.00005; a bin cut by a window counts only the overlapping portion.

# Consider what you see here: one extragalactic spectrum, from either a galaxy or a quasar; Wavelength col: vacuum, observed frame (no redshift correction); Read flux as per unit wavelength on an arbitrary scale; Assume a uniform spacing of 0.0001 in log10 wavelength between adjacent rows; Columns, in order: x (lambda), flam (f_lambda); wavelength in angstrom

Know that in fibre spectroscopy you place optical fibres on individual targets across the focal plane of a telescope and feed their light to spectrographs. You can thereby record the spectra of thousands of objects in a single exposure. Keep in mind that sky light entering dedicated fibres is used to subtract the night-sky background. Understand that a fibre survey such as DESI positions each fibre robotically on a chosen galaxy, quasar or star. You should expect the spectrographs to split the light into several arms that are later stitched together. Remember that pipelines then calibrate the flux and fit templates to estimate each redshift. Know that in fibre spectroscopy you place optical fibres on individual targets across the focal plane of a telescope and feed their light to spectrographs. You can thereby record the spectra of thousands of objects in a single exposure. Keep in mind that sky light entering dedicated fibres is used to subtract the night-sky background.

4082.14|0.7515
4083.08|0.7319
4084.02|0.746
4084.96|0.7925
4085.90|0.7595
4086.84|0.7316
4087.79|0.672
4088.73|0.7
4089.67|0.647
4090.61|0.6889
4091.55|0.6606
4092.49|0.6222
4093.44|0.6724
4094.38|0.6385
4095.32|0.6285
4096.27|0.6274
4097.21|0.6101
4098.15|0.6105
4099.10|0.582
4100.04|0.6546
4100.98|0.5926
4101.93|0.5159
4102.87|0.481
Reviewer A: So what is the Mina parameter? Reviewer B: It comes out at 4088.73 angstrom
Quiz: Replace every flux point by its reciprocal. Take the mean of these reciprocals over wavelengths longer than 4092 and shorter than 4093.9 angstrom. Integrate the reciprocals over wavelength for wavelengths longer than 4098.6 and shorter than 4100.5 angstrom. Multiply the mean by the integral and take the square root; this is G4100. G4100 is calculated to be 2.18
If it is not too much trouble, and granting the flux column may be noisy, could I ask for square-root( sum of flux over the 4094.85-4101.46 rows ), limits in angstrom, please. 2.08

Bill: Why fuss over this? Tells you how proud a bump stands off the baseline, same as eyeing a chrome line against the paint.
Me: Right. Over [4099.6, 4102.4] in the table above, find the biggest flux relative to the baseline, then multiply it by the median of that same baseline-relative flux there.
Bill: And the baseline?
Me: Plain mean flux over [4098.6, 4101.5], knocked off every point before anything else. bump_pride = -0.001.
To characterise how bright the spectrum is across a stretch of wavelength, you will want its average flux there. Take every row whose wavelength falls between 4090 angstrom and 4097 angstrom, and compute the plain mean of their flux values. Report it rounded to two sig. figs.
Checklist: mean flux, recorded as 0.65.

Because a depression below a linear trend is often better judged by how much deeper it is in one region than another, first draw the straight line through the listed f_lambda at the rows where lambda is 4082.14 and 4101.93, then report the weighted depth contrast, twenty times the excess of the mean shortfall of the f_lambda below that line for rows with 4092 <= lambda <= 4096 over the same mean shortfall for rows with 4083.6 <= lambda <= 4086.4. 0.4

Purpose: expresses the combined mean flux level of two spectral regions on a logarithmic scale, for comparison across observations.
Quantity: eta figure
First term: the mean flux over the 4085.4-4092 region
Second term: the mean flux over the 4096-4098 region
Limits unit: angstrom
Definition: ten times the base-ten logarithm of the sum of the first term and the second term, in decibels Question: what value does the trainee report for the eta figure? 1.18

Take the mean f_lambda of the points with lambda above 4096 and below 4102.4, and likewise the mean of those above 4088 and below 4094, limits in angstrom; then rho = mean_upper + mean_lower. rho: 1.264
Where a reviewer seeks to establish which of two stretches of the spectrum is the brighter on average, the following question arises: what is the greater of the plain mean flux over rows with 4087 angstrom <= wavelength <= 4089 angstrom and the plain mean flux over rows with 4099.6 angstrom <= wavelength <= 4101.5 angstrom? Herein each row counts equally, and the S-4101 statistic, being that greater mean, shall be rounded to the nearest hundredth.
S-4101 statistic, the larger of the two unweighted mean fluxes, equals 0.69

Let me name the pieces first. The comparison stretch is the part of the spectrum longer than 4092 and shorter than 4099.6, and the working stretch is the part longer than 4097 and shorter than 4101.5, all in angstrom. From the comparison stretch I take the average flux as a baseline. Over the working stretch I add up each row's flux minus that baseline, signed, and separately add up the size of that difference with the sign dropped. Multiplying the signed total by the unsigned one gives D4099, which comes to -0.01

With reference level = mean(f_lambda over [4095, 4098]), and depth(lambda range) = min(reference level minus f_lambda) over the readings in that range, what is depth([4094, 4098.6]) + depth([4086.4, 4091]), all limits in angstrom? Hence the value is -0.13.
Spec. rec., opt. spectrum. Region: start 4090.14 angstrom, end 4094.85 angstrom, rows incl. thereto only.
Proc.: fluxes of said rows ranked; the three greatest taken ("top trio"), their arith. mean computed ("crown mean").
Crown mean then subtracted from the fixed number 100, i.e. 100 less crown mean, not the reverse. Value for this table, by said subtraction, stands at 99.33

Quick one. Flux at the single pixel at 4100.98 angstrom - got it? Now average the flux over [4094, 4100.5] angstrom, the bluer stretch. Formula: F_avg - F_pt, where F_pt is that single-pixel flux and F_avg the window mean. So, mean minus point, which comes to 0.029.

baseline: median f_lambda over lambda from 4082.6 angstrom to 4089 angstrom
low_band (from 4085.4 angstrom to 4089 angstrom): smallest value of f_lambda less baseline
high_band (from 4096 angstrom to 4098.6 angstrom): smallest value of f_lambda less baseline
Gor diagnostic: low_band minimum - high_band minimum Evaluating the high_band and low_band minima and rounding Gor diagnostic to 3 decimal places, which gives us 0.062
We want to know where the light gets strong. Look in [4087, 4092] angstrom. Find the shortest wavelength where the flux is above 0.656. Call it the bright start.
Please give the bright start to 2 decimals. 4087.79 angstrom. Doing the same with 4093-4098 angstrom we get 4093.44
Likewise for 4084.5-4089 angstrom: 4084.96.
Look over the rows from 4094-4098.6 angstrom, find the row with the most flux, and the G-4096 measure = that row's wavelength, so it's 4094.38 angstrom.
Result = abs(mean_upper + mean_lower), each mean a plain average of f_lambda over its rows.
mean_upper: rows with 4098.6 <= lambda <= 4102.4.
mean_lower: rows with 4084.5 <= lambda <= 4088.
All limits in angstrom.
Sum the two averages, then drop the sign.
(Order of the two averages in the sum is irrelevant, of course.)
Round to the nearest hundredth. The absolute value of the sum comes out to 1.33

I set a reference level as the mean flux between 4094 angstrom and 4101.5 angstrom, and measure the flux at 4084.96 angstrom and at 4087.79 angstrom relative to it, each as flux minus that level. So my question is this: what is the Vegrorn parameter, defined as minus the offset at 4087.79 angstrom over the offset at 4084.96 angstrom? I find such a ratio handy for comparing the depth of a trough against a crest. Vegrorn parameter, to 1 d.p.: -0.3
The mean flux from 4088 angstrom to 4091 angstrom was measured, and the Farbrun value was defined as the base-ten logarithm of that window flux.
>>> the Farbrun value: -0.17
